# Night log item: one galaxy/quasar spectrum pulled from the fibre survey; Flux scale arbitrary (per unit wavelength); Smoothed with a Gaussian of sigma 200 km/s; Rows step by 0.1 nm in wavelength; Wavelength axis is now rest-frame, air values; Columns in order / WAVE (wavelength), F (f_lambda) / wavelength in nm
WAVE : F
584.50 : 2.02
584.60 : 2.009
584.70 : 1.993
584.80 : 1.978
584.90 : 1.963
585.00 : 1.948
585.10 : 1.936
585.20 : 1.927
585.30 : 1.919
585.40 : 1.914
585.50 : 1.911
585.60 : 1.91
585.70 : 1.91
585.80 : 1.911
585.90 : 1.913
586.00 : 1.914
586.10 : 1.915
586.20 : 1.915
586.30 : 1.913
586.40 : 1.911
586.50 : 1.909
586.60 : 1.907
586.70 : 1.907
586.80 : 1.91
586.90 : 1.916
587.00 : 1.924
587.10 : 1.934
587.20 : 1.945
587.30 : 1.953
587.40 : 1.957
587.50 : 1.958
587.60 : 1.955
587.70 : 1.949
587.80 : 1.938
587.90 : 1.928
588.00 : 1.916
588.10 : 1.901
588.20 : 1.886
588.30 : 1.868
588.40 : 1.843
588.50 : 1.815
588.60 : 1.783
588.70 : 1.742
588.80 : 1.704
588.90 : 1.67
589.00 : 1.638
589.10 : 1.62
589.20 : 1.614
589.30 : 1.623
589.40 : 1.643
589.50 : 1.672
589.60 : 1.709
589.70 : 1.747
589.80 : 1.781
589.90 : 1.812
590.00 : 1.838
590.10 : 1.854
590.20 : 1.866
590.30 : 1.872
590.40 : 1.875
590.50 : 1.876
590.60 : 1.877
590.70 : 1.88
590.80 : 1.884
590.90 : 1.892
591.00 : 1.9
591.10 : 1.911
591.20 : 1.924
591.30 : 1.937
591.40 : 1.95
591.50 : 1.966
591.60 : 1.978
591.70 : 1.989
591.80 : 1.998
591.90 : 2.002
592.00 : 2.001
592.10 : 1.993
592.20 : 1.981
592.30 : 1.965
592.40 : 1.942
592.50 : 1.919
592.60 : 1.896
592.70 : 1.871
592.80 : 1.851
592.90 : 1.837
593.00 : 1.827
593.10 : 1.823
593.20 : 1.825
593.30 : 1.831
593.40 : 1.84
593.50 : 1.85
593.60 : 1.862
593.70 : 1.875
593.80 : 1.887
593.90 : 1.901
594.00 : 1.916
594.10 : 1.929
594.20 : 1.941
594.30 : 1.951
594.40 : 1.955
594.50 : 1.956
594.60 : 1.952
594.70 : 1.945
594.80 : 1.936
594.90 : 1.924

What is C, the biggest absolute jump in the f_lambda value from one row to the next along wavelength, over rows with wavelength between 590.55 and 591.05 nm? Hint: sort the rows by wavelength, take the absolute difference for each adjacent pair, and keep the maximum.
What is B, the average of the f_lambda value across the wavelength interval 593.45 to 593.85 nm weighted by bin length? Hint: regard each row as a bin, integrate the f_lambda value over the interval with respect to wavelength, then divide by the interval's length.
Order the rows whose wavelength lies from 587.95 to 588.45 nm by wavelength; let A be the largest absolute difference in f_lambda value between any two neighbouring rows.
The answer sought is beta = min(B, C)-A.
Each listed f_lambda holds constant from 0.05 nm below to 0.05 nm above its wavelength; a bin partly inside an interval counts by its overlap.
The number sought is -0.017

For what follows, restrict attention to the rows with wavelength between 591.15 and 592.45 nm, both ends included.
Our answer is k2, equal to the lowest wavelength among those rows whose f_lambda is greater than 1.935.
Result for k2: 591.30 nm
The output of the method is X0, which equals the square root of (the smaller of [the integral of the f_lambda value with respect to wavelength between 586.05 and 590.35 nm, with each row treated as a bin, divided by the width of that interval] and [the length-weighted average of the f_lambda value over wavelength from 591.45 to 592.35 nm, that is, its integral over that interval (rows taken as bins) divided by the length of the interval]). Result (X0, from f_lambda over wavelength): 1.36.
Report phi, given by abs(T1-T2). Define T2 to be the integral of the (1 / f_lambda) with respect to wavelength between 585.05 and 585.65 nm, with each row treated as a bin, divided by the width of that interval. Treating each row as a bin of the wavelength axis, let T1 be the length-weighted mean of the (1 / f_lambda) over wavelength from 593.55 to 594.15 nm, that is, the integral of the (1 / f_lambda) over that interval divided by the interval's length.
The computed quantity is 0.0068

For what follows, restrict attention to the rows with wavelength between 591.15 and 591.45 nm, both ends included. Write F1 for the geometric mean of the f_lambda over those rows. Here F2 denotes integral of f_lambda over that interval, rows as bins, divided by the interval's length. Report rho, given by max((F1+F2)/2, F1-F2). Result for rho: 1.94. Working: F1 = 1.94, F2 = 1.94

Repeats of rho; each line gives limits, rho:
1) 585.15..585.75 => 1.92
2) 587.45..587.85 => 1.95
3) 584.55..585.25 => 1.96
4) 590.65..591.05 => 1.89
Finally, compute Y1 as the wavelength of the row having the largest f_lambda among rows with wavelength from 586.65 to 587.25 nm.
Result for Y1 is 587.20 nm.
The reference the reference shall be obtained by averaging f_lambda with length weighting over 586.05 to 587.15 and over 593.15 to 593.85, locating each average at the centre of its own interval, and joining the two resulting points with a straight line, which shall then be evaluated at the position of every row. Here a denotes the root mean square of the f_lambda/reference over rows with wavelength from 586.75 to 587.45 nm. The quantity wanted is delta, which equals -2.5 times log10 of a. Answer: -0.014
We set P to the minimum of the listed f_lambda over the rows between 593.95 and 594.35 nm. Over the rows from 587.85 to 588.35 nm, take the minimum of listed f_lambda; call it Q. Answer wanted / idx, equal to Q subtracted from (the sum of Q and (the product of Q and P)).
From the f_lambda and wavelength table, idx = 3.58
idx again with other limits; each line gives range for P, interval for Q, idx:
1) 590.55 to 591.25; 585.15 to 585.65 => 3.59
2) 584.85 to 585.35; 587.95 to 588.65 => 3.42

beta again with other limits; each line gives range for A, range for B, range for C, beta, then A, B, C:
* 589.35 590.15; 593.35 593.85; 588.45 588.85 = 0.003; 0.038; 1.86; 0.04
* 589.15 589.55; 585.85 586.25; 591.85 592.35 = -0.013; 0.029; 1.91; 0.02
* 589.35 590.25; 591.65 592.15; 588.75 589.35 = -0.004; 0.038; 2.00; 0.03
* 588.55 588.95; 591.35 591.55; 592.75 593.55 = -0.027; 0.041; 1.96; 0.01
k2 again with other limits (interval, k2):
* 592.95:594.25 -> 594.20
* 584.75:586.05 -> 584.80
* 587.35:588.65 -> 587.40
